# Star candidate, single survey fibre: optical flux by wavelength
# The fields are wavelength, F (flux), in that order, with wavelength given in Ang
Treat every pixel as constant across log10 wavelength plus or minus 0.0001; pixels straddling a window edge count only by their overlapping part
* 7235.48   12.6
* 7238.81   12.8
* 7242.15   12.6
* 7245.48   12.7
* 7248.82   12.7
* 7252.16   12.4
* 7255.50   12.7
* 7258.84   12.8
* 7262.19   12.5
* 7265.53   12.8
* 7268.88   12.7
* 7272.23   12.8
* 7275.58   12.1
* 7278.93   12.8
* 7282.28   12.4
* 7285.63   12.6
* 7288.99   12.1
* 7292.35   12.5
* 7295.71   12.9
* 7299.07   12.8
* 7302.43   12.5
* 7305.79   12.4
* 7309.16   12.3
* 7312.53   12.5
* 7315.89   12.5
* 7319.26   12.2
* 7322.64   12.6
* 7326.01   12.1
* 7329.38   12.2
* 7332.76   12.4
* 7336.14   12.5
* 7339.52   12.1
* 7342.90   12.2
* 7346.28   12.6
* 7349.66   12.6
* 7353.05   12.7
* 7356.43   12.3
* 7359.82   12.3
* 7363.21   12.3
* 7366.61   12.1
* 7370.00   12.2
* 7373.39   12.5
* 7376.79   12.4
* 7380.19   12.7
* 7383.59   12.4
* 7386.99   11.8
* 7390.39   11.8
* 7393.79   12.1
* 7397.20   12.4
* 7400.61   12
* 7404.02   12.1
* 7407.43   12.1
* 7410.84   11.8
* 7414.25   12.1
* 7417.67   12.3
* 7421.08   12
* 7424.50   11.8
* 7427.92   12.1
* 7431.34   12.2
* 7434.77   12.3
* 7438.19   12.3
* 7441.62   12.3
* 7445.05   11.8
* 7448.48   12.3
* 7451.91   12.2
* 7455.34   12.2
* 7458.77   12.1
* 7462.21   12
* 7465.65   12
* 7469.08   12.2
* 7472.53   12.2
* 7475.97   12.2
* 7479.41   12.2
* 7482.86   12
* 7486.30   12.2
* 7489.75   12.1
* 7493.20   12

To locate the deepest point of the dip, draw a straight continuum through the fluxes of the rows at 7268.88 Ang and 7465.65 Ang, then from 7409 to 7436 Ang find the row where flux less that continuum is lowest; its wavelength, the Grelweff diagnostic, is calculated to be 7410.84 Ang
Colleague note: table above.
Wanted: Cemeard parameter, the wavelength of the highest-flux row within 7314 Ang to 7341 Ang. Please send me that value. 7322.64 Ang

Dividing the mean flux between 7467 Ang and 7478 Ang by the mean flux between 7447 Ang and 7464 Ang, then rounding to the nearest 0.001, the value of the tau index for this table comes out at 1.003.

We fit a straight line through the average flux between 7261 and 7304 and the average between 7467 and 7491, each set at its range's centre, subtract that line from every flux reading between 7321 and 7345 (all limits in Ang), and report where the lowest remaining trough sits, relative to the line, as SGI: 7326.01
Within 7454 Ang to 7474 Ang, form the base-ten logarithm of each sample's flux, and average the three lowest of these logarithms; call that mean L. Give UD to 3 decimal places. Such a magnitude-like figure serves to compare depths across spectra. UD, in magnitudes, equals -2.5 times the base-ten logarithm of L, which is -0.084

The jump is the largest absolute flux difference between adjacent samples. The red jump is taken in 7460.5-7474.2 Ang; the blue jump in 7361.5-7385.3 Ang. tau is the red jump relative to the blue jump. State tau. 0.67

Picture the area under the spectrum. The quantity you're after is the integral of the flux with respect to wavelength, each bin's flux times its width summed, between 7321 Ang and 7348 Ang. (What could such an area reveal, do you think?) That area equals 333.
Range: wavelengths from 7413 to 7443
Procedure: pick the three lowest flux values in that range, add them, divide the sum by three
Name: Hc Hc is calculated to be 12.0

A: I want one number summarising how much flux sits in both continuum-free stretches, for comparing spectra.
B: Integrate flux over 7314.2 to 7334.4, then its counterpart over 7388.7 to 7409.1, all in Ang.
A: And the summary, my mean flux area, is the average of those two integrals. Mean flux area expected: 248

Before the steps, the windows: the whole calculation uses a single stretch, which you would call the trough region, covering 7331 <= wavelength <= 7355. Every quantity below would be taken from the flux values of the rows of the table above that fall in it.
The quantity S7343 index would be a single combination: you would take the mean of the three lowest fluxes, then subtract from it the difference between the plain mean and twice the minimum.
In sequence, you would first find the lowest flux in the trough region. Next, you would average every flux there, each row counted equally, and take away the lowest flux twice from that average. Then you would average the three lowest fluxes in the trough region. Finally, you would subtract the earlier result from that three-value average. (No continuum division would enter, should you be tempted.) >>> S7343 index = 24.0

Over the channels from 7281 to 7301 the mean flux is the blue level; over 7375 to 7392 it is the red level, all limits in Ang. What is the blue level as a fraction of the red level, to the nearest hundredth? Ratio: 1.03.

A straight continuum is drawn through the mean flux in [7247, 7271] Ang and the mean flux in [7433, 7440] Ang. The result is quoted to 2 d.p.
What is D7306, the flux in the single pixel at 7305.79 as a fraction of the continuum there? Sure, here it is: 0.99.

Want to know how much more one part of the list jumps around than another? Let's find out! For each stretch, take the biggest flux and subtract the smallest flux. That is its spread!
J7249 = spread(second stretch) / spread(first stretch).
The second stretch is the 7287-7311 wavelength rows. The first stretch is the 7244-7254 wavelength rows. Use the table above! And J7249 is 2.7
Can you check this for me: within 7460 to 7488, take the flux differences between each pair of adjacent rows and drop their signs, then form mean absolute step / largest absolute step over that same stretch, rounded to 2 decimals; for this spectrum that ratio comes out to 0.43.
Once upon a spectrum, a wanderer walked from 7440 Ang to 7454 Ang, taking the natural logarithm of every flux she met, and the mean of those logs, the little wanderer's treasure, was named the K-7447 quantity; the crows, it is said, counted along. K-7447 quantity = 2.50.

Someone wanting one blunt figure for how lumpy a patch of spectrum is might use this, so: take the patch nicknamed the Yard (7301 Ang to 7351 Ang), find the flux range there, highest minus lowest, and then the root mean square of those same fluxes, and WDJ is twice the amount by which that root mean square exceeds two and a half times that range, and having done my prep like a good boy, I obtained 22.3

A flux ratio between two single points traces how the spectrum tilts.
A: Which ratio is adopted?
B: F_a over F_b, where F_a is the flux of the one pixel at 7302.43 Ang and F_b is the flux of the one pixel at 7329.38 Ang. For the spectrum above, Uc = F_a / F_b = 1.02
